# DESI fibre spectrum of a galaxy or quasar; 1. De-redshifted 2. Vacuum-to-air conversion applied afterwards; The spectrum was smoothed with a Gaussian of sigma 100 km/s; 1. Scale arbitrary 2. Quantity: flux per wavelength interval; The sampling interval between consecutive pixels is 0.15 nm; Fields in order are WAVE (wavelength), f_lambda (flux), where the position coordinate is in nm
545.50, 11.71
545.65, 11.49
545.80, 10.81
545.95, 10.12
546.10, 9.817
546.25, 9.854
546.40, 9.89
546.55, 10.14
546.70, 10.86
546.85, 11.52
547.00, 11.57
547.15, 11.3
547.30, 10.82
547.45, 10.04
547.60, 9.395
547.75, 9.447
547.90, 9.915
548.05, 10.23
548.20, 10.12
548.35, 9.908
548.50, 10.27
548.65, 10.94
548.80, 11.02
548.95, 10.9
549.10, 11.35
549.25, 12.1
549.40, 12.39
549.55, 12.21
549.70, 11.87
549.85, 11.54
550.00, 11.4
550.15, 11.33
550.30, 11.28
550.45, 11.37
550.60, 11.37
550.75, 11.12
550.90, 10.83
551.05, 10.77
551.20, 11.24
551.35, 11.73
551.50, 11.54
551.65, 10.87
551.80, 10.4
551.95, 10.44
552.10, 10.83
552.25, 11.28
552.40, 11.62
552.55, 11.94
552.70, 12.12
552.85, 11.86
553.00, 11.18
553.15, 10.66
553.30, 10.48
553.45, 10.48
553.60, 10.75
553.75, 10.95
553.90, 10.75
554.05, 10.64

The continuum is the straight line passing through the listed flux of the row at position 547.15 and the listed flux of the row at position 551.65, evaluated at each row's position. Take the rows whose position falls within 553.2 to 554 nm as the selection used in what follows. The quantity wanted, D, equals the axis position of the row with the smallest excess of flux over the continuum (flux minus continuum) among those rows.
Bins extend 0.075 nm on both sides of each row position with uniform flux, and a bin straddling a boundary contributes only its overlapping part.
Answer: 553.30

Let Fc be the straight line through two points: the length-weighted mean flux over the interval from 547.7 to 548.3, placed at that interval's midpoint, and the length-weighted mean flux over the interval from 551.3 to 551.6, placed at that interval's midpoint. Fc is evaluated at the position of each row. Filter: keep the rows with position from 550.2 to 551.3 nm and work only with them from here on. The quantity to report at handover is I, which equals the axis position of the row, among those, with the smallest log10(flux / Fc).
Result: 551.05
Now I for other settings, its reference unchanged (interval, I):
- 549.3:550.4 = 550.30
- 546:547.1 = 546.40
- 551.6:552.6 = 551.95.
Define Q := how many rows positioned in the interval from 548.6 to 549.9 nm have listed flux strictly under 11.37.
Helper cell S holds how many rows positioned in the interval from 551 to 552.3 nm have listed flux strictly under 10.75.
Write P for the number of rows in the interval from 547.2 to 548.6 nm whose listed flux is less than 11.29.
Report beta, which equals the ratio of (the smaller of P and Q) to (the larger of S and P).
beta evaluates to 0.4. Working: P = 9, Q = 4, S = 2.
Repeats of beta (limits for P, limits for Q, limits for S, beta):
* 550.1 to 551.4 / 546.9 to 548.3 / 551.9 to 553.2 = 1.0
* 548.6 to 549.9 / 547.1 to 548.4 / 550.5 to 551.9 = 1.0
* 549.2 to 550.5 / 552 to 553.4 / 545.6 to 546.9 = 0.2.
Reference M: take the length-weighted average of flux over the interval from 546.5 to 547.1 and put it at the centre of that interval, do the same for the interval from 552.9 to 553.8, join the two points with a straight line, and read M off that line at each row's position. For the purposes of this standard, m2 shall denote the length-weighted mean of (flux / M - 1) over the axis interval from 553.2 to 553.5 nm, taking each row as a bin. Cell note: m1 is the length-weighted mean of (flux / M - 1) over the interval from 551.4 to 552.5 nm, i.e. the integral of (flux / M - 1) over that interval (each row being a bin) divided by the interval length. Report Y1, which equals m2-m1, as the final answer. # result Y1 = -0.04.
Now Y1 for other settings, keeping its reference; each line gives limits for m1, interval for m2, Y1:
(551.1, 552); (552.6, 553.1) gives 0.06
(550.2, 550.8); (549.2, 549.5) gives 0.08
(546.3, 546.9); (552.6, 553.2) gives 0.12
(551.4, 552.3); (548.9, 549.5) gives 0.07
